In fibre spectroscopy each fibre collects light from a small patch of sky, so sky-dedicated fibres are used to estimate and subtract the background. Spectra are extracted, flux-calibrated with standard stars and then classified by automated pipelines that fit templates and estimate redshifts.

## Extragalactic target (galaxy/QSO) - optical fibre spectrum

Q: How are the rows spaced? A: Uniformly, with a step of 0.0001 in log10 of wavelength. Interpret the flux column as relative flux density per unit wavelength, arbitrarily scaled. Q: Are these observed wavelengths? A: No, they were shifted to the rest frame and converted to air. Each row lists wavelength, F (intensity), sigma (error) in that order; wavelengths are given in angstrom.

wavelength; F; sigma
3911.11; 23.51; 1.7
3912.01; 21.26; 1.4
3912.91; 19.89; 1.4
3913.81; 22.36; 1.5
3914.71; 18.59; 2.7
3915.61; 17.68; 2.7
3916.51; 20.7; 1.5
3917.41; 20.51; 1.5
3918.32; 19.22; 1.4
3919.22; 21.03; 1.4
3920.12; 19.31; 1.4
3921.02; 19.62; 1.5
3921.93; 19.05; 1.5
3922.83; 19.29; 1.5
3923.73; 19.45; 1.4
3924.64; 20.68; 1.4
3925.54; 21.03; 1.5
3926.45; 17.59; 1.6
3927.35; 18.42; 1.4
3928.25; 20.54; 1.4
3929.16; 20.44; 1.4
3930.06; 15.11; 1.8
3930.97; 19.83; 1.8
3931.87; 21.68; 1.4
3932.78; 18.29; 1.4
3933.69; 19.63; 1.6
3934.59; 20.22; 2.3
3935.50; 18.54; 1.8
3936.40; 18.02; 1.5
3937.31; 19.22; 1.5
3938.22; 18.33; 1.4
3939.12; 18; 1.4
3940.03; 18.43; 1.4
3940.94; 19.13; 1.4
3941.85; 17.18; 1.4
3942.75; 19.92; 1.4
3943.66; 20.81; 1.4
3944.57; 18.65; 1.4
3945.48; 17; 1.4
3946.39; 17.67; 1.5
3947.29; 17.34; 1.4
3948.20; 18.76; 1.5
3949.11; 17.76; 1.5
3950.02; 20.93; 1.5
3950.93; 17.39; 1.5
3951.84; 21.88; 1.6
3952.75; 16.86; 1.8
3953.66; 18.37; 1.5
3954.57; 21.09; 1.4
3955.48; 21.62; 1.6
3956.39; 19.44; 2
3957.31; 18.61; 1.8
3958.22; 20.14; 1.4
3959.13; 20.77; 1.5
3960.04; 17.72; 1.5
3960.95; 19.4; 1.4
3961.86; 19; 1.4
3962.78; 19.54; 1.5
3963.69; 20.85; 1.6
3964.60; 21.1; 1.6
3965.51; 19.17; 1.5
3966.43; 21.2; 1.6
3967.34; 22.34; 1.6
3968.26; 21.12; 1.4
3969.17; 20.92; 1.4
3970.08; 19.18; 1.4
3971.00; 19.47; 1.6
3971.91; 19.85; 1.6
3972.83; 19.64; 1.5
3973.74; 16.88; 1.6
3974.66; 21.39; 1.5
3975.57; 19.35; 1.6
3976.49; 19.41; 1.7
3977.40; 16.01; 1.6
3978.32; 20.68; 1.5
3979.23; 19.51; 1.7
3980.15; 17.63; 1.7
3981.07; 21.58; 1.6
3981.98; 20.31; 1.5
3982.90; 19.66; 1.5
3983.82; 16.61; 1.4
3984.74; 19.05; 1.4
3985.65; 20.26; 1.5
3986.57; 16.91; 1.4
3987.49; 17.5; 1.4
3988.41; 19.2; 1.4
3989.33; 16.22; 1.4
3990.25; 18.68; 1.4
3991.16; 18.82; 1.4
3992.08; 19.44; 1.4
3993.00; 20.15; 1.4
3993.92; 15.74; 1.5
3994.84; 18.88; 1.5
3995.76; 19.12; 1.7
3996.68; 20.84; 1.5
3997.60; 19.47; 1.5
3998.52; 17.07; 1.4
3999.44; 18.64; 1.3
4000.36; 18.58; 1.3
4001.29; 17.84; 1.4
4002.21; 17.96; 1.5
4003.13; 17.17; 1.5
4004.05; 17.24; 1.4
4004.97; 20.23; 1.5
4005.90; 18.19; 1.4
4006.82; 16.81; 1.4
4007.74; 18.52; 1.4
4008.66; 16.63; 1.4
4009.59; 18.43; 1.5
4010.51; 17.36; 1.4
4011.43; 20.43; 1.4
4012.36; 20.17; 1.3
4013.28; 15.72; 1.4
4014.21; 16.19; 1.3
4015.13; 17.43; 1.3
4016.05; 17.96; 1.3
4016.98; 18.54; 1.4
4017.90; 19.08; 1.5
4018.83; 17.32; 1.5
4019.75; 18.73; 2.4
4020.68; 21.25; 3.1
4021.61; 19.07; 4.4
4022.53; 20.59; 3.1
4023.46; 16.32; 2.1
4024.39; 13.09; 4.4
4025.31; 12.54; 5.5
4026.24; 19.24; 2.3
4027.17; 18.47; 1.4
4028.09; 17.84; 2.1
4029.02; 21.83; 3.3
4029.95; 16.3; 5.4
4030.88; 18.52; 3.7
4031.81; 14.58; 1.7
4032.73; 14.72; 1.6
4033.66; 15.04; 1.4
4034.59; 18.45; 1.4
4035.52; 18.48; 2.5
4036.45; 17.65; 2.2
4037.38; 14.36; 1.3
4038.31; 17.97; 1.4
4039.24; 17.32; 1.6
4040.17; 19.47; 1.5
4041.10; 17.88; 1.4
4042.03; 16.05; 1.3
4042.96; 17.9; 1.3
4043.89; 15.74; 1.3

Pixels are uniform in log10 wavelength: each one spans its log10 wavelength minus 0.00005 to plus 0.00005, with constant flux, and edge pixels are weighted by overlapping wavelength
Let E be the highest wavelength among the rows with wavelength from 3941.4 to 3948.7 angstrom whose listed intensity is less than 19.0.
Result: 3948.20 angstrom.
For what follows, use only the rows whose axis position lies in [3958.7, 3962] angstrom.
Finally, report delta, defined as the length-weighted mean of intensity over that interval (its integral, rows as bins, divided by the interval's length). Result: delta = 19.3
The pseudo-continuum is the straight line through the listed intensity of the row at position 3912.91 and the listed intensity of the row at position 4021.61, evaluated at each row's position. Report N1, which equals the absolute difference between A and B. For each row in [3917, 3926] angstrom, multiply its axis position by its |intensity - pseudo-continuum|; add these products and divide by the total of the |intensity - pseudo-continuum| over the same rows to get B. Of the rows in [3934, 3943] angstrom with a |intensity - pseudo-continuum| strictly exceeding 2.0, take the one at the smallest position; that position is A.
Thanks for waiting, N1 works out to 20.2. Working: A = 3941.85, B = 3921.7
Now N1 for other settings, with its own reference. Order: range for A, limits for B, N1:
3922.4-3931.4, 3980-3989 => 57.5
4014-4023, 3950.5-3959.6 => 60.2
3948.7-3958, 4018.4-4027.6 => 72.7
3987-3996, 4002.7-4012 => 17.8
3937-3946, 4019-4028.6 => 82.4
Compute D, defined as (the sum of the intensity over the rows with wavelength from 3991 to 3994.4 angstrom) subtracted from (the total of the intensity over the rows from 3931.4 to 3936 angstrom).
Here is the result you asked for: 24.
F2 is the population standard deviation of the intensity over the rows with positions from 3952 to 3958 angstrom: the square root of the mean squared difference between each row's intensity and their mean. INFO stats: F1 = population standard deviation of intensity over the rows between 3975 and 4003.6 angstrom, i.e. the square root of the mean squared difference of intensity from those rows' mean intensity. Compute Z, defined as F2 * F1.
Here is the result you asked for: 2.4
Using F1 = 1.47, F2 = 1.63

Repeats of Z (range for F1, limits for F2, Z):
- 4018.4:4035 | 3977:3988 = 4.5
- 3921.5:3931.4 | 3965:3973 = 1.7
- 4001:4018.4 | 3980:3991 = 2.1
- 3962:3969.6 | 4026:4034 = 2.1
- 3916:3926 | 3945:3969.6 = 1.2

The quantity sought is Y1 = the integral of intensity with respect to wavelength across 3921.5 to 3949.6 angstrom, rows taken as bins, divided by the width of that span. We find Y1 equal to 18.9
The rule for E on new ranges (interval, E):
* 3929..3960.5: 3960.04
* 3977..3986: 3983.82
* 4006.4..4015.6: 4015.13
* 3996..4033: 4032.73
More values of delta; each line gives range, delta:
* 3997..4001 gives 18.5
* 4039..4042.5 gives 17.7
